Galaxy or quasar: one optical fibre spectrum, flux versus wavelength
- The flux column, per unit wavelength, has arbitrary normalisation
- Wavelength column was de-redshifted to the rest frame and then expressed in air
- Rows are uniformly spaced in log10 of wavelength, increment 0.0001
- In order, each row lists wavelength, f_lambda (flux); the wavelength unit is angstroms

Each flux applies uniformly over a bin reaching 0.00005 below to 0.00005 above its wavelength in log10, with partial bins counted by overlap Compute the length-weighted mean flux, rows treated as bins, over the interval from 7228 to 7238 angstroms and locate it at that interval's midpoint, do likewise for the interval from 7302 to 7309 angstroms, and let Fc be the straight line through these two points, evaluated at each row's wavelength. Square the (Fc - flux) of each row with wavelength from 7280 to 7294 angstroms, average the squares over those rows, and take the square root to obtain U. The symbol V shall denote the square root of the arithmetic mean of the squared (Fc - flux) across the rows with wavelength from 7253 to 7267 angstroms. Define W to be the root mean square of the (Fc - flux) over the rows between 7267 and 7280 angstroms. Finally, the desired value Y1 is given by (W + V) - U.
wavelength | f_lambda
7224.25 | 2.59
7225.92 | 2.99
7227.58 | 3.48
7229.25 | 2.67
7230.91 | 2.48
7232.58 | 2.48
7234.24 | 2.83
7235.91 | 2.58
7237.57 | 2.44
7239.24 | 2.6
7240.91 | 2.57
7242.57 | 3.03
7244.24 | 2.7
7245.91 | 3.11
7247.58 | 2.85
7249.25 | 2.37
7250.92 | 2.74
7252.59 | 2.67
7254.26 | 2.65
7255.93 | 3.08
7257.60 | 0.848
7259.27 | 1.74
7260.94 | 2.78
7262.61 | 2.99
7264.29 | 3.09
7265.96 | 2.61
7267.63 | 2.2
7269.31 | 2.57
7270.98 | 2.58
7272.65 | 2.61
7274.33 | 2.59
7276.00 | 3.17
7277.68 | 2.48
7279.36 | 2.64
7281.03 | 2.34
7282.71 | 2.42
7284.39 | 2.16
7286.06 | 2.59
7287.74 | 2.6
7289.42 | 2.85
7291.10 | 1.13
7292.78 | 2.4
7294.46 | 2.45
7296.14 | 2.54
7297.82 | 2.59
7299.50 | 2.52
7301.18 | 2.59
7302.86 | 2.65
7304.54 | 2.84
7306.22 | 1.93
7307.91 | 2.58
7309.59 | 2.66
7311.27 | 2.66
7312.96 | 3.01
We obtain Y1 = 0.5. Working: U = 0.5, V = 0.75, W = 0.3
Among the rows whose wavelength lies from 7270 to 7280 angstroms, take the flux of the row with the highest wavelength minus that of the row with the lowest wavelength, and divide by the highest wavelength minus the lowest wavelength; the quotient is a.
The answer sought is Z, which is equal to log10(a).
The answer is -2.1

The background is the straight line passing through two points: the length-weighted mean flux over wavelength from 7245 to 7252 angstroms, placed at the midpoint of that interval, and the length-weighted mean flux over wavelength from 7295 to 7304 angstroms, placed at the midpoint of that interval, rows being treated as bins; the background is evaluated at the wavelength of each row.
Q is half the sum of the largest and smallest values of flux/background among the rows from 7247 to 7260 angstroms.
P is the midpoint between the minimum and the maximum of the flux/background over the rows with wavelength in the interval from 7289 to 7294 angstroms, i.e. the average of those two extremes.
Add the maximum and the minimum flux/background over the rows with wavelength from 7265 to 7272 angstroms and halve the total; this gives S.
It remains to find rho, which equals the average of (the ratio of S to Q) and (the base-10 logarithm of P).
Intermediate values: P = 0.76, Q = 0.72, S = 0.89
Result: 0.56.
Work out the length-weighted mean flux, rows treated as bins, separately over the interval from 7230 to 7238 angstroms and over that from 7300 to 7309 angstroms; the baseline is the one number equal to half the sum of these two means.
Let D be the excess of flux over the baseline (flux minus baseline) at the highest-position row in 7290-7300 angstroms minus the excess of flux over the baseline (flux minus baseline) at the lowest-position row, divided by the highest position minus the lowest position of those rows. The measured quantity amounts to 0.165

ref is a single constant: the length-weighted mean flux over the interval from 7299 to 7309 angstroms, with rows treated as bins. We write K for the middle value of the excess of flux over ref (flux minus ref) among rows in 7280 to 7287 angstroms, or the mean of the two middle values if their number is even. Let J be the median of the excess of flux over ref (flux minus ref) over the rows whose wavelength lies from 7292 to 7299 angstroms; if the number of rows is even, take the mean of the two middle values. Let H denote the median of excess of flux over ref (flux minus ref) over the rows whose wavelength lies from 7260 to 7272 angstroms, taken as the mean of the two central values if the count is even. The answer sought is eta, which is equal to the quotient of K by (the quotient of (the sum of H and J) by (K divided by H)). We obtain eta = 3.8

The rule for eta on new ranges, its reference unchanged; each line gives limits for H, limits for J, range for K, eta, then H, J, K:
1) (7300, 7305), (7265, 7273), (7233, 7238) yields 0.1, 0.128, 0.058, 0.06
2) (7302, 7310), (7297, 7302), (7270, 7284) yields 0.2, 0.128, 0.068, 0.06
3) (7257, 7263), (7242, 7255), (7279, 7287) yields 0.6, -0.262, 0.198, -0.10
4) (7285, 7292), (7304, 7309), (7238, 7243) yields 0.6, 0.073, 0.058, 0.08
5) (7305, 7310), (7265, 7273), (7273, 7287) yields 0.0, 0.058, 0.058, 0.01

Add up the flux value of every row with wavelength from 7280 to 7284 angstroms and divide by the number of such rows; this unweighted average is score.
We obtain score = 2.4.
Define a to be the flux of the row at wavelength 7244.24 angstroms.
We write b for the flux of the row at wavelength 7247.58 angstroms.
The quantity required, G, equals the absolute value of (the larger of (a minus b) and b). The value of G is 2.85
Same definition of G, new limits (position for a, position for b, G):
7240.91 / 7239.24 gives 2.60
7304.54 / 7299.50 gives 2.52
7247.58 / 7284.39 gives 2.16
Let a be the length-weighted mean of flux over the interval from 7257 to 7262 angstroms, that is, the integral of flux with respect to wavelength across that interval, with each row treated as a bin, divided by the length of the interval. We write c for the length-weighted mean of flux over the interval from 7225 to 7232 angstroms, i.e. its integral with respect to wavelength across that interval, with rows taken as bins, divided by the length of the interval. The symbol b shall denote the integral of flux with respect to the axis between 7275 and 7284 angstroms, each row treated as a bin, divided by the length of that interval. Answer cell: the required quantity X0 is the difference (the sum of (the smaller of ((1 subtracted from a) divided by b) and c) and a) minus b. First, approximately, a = 1.89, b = 2.59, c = 2.88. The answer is -0.35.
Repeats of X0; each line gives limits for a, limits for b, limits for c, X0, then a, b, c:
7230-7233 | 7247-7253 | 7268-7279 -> 0.40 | 2.49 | 2.65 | 2.64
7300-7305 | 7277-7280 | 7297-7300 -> 0.77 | 2.67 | 2.56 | 2.56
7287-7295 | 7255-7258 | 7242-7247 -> 0.72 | 2.27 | 2.15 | 2.93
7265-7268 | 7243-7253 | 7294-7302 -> 0.25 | 2.47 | 2.75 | 2.54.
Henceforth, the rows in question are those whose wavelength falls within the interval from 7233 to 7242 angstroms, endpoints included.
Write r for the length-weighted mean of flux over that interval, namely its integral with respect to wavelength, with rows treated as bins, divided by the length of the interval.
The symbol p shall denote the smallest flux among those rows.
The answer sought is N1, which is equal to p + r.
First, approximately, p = 2.44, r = 2.6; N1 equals 5.1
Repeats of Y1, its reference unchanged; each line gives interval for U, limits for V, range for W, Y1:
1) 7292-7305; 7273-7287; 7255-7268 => 0.9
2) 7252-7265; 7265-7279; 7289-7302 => 0.0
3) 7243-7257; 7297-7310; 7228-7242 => 0.1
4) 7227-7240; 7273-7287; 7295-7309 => 0.2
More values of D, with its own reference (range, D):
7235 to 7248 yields 0.023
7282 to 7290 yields 0.064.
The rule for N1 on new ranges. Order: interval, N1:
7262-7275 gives 4.8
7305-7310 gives 4.3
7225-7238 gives 5.2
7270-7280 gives 5.2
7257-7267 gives 3.2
